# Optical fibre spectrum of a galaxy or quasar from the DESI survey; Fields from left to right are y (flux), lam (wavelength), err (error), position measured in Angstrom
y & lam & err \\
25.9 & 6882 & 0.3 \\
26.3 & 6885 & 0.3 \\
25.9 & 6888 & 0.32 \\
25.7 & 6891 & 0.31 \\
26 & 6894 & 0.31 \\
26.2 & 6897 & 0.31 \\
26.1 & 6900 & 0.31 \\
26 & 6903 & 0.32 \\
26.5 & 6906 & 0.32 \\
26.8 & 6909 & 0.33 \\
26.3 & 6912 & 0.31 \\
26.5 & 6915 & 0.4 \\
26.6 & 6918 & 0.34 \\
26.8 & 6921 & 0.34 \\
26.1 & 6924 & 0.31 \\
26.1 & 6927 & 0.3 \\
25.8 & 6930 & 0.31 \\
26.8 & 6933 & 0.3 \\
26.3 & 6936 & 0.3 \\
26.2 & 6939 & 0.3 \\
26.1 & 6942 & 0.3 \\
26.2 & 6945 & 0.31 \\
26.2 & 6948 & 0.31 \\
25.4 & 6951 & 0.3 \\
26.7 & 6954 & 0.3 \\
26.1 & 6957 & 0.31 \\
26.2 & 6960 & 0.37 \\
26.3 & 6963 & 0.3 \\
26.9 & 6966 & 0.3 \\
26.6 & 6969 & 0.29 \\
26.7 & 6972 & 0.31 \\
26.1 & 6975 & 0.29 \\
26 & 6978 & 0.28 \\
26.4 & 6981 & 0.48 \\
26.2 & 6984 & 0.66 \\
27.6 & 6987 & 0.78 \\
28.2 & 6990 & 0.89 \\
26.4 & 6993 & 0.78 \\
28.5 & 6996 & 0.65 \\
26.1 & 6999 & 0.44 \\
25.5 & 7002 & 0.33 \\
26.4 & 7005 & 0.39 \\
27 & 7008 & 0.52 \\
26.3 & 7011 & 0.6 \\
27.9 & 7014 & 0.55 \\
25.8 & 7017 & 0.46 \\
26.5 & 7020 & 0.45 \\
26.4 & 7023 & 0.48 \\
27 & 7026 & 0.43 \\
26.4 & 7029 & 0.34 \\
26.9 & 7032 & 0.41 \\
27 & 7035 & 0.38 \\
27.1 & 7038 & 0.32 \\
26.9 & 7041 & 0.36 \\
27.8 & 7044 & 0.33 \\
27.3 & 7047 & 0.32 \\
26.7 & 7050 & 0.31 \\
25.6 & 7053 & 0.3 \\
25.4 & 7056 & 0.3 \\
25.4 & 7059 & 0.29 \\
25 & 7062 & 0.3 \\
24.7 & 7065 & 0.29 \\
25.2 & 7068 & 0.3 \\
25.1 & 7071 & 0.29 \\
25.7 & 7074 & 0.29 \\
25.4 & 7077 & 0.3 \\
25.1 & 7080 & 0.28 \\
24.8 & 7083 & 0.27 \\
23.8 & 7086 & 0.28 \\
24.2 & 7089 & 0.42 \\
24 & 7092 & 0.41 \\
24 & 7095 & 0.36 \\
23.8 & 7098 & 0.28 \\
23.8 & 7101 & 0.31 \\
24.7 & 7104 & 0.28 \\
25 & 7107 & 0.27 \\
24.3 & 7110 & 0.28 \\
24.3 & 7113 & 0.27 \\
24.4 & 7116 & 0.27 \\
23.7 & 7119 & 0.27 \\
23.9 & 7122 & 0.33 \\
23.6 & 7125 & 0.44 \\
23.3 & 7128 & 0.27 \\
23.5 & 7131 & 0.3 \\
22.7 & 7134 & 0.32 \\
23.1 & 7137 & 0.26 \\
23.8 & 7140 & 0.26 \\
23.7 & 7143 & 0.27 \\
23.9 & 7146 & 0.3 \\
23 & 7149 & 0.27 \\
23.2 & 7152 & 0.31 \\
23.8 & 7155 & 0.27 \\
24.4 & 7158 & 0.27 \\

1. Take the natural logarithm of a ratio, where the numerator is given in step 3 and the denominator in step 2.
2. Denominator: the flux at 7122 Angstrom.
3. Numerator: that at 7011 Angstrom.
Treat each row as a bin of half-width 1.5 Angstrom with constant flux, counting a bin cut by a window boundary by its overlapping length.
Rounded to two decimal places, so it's 0.10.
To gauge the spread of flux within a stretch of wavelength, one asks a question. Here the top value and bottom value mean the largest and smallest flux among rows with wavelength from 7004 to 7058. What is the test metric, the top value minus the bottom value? 2.5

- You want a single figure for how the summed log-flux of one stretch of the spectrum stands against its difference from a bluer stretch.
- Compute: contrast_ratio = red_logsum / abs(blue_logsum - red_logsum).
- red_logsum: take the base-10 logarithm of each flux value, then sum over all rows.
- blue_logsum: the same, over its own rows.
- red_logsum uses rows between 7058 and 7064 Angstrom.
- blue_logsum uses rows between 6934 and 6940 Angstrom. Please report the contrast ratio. 79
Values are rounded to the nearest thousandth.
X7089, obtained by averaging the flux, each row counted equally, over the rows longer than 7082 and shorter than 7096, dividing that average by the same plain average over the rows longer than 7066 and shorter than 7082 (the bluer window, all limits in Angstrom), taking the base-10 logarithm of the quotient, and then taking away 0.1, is -0.120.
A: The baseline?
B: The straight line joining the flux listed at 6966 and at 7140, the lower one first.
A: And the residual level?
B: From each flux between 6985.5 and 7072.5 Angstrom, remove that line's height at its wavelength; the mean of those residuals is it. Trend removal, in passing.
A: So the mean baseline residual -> 0.7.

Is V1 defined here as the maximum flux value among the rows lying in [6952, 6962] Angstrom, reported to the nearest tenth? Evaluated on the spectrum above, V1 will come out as 26.7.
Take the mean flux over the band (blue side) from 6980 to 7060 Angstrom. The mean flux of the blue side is 26.7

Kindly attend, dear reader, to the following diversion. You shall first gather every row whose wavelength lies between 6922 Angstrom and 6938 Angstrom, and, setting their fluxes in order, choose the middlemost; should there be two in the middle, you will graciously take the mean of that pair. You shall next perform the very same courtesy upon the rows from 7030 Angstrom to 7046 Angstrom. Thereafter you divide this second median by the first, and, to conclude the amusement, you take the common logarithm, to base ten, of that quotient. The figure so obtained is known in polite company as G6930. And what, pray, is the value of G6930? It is 0.015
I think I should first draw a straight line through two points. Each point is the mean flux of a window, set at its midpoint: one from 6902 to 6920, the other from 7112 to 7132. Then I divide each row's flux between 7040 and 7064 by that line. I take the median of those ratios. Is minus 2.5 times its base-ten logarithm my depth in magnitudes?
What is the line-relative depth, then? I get -0.062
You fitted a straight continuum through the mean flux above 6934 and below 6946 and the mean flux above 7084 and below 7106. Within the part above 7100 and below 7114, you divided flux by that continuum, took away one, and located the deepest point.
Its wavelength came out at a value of 7101 Angstrom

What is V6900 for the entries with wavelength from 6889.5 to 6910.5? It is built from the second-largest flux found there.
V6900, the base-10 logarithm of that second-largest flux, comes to 1.423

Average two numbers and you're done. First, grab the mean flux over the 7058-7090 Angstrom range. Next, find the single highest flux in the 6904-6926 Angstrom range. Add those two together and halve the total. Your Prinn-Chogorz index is 25.9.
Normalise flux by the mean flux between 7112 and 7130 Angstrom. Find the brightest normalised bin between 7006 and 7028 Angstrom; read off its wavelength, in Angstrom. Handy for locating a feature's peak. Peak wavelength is 7014 Angstrom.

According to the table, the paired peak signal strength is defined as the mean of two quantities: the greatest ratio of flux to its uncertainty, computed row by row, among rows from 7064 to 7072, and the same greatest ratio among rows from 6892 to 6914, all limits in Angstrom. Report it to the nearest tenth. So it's 85.7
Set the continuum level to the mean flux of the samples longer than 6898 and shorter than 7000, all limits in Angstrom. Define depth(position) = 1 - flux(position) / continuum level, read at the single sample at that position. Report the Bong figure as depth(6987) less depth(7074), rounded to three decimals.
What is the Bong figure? -0.072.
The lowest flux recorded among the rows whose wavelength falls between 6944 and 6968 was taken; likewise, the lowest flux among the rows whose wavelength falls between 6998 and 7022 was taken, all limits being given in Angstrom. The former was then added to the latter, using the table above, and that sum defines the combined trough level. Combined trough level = 50.9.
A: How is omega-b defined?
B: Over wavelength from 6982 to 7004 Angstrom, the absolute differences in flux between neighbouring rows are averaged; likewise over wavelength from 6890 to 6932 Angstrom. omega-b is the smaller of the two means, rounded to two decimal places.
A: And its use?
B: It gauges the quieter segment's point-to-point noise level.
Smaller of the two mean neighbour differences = 0.27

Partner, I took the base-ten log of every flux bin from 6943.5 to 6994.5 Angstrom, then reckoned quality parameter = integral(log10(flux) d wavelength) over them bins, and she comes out 72.6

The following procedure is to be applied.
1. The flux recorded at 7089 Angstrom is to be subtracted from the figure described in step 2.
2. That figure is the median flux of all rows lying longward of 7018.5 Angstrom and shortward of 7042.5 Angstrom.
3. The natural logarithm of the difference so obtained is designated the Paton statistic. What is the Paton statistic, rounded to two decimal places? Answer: 0.99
